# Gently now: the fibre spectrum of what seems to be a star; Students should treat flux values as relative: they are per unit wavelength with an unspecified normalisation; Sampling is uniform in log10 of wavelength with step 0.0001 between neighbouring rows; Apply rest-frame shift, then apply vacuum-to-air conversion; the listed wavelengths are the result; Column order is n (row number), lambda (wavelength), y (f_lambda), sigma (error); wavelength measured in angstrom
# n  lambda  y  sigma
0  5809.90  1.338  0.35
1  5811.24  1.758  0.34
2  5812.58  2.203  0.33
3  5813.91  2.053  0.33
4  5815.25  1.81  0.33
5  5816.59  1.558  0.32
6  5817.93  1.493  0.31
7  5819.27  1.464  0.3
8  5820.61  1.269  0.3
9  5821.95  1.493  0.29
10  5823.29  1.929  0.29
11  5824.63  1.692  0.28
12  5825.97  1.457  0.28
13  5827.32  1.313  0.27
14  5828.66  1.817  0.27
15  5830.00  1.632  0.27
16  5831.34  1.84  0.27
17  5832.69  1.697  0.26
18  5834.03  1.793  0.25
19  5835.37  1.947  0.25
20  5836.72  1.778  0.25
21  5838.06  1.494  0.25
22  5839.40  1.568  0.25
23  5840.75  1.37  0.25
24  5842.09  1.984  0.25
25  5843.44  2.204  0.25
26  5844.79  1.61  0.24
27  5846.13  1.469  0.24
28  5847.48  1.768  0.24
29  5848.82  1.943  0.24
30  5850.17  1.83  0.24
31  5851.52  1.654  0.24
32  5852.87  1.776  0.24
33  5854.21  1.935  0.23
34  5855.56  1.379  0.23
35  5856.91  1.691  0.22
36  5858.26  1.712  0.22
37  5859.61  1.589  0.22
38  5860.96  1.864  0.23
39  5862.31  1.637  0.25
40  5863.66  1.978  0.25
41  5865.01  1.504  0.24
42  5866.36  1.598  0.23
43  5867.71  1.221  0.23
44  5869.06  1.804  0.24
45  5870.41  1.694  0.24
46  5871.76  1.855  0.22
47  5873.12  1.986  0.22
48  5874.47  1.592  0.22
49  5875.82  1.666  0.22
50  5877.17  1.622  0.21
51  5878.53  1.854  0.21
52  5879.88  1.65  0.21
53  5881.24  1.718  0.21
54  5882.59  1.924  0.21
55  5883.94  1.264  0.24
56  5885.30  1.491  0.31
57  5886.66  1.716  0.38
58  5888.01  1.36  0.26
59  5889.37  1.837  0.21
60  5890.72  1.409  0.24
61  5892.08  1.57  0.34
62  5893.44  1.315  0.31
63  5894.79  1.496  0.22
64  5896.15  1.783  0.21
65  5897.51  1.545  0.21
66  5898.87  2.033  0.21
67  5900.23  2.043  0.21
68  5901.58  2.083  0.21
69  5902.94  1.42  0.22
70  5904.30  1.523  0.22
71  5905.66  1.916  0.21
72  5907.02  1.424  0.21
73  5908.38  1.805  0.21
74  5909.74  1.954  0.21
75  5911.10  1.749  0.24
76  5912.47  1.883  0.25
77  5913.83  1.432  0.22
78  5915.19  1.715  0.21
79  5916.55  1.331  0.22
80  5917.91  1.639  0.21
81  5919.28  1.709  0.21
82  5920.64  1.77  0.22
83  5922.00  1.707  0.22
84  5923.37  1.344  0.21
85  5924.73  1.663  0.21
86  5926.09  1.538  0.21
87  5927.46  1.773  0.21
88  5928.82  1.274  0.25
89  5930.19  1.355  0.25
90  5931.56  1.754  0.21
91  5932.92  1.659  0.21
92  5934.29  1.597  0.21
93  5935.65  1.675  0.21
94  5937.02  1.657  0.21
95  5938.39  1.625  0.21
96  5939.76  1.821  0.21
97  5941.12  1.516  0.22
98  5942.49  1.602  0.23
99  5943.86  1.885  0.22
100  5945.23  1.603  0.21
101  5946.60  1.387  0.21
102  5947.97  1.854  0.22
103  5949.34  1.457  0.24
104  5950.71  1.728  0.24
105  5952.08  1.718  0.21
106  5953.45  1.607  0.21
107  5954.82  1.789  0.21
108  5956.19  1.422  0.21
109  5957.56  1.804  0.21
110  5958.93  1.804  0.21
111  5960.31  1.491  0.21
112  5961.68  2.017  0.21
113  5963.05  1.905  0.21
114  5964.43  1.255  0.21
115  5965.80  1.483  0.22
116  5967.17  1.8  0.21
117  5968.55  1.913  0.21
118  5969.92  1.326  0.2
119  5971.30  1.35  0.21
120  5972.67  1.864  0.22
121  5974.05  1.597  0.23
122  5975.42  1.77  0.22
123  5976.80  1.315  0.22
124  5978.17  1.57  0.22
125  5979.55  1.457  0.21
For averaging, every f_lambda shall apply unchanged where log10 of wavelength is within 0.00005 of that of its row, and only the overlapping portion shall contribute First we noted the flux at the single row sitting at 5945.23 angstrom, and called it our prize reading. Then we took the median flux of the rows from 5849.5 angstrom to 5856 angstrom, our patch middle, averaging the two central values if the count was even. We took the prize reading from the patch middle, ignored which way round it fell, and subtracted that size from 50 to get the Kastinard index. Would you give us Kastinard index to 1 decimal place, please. 49.8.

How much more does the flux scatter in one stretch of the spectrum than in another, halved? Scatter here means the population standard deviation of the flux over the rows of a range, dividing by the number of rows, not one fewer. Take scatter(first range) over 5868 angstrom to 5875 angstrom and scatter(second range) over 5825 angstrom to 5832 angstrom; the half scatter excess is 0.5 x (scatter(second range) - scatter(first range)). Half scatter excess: 0.034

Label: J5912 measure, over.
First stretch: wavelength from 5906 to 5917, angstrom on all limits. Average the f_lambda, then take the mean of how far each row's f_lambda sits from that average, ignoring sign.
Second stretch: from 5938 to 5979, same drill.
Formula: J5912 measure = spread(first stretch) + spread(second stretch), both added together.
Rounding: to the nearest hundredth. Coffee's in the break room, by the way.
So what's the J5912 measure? 0.38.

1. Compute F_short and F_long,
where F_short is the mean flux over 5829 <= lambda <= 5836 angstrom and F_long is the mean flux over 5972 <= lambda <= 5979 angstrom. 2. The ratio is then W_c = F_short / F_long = 1.10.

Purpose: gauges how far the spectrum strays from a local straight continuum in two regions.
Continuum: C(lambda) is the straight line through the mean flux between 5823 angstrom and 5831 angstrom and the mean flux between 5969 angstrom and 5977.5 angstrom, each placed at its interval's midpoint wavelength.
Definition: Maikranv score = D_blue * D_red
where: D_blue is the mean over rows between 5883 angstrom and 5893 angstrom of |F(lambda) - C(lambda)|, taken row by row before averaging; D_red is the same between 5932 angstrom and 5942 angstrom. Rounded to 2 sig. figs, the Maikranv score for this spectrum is 0.018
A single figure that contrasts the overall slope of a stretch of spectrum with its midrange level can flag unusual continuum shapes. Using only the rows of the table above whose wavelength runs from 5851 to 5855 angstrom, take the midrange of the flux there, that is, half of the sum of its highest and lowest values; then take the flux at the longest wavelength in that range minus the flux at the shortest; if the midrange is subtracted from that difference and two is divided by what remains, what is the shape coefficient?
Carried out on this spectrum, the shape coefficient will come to -1.32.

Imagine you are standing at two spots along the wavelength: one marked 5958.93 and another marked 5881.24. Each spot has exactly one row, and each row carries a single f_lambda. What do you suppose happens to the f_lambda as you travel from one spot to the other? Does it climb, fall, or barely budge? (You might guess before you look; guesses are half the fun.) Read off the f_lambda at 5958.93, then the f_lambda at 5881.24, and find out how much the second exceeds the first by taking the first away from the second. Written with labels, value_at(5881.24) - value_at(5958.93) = -0.1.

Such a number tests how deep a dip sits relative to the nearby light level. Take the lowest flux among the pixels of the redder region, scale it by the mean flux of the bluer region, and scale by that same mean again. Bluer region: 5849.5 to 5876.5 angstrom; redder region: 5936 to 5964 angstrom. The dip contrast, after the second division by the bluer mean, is 0.48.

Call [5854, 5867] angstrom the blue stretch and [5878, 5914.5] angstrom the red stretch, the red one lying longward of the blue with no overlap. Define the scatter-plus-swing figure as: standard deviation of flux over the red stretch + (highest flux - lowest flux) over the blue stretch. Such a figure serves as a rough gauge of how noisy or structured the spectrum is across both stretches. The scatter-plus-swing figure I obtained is 0.84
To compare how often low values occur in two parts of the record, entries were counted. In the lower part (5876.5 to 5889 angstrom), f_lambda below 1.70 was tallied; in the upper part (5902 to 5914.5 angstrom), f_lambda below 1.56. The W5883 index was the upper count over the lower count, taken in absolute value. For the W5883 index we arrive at 0.80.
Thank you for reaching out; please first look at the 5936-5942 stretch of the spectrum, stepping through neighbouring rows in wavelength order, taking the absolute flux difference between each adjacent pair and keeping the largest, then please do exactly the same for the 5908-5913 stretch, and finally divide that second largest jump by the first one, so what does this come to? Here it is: 0.7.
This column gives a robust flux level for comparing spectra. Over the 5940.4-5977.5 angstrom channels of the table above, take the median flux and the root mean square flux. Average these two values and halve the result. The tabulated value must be 0.815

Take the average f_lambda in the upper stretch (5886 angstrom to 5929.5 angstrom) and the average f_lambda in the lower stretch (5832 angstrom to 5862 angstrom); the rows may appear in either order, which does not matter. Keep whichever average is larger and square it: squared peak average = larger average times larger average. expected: 2.99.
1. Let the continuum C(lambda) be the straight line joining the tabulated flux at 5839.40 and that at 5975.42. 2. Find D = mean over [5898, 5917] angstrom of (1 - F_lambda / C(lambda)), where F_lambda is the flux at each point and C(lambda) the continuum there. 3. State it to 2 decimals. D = -0.04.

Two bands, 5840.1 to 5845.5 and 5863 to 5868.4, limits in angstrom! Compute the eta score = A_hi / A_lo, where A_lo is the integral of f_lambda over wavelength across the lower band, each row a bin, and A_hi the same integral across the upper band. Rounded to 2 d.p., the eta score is 0.88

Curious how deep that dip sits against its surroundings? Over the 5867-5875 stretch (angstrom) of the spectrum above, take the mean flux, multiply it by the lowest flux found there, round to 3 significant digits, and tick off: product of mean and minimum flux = 2.07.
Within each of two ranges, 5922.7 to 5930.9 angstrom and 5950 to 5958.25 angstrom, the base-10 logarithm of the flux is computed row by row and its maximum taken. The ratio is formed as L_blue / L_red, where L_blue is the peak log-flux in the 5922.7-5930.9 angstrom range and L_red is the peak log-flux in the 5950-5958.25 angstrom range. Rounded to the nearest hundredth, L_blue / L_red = 0.97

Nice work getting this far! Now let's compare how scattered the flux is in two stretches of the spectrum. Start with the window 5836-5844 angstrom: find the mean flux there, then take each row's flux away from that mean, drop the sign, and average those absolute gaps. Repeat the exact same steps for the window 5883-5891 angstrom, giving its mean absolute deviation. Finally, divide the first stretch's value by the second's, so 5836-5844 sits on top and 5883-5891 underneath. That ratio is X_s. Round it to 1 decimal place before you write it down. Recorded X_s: 1.5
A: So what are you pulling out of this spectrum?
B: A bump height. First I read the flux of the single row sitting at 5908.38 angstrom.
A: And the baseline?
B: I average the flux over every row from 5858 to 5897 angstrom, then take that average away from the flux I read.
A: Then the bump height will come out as 0.16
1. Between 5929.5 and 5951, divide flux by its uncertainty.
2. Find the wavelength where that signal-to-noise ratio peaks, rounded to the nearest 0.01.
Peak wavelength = 5939.76 angstrom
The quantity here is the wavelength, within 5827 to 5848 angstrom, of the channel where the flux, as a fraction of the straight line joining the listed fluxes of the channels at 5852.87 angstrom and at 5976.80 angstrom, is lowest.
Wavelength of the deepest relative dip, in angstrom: 5827.32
